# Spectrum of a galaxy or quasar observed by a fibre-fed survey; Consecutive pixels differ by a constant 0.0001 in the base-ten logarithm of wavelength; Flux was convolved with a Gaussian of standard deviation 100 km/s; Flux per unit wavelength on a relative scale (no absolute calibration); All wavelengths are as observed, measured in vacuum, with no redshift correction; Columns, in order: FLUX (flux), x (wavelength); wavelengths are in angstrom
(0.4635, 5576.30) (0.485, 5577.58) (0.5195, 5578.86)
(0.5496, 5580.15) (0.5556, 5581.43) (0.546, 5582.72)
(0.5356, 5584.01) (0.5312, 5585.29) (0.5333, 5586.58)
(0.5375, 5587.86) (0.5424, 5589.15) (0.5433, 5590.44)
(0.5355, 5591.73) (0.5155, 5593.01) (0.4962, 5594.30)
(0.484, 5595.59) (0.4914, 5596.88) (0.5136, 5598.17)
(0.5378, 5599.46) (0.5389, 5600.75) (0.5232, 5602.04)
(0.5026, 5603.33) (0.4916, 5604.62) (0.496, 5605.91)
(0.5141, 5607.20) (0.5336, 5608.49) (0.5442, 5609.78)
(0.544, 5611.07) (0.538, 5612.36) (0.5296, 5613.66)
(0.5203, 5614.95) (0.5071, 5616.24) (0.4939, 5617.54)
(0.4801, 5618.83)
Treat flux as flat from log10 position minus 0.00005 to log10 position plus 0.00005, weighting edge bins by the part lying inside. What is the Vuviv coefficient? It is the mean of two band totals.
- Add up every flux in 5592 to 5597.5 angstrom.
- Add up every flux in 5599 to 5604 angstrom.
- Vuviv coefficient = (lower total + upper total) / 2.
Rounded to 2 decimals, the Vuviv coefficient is 2.04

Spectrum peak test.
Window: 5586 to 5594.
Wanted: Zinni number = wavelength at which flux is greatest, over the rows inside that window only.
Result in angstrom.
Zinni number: 5590.44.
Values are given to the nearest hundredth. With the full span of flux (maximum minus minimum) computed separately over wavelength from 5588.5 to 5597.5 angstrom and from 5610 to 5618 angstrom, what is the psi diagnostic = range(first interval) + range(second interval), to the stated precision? 0.11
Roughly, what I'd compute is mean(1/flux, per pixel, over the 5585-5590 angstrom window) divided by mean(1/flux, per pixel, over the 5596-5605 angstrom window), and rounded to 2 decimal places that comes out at 0.96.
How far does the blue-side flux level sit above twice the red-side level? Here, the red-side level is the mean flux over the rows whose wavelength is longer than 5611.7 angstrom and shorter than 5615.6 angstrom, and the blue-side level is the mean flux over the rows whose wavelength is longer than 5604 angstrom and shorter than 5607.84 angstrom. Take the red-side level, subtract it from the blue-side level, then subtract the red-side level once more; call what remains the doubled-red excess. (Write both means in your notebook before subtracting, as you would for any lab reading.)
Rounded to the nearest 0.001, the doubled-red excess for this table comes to -0.558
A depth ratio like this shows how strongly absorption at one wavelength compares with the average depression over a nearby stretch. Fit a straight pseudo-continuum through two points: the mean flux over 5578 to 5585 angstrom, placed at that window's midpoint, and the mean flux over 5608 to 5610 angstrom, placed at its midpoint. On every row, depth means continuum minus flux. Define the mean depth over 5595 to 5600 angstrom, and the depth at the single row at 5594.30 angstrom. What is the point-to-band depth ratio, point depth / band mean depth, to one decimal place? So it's 1.3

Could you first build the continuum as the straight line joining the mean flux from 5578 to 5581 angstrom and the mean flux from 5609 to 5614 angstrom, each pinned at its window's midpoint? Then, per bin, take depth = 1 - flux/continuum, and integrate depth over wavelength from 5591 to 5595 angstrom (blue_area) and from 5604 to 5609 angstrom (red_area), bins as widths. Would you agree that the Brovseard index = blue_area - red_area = -0.13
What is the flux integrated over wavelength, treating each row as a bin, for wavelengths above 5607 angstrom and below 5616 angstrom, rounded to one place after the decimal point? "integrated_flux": 4.8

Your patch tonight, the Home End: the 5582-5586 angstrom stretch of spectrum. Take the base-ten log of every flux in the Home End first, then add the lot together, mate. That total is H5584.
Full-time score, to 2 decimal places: -0.81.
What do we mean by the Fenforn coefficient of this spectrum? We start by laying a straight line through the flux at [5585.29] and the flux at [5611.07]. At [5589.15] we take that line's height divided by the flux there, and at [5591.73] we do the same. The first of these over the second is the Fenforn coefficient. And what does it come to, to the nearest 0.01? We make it 0.98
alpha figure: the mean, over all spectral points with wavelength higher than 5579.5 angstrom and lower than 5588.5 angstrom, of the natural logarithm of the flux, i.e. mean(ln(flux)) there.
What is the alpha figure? -0.614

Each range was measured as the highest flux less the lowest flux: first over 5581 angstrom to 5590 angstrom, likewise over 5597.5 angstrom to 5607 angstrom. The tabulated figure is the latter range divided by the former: 1.9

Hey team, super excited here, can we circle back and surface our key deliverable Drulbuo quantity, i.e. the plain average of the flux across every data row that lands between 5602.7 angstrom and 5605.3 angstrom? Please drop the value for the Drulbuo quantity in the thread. 0.497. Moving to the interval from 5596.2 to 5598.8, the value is 0.502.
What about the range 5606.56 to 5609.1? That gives 0.524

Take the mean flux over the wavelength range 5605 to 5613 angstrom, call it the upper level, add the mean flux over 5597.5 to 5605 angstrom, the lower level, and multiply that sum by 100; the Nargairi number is 104.6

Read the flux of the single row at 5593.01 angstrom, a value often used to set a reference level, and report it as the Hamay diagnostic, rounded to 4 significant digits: 0.5155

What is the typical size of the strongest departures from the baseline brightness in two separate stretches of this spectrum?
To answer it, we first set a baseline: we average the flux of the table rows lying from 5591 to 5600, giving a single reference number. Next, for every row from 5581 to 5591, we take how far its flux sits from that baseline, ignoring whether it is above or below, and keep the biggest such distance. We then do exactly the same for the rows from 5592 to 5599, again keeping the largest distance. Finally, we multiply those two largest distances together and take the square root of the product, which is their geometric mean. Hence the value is 0.035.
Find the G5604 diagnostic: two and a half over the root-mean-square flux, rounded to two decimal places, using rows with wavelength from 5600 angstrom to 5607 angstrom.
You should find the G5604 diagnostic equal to 4.89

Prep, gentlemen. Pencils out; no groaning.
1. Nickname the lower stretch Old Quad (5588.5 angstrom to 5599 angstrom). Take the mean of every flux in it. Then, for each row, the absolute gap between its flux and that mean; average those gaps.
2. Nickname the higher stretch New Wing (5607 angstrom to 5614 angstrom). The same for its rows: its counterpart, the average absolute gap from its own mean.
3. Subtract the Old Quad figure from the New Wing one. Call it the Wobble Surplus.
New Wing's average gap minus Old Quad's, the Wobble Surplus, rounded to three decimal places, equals -0.011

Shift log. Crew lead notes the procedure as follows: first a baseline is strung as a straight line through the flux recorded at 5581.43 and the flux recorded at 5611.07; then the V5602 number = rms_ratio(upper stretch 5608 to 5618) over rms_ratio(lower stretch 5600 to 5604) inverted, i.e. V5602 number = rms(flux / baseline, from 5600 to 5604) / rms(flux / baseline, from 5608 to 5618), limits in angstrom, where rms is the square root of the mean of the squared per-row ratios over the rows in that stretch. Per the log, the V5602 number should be 0.98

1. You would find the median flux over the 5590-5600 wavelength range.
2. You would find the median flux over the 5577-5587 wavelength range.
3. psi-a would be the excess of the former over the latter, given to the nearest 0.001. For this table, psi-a -0.020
